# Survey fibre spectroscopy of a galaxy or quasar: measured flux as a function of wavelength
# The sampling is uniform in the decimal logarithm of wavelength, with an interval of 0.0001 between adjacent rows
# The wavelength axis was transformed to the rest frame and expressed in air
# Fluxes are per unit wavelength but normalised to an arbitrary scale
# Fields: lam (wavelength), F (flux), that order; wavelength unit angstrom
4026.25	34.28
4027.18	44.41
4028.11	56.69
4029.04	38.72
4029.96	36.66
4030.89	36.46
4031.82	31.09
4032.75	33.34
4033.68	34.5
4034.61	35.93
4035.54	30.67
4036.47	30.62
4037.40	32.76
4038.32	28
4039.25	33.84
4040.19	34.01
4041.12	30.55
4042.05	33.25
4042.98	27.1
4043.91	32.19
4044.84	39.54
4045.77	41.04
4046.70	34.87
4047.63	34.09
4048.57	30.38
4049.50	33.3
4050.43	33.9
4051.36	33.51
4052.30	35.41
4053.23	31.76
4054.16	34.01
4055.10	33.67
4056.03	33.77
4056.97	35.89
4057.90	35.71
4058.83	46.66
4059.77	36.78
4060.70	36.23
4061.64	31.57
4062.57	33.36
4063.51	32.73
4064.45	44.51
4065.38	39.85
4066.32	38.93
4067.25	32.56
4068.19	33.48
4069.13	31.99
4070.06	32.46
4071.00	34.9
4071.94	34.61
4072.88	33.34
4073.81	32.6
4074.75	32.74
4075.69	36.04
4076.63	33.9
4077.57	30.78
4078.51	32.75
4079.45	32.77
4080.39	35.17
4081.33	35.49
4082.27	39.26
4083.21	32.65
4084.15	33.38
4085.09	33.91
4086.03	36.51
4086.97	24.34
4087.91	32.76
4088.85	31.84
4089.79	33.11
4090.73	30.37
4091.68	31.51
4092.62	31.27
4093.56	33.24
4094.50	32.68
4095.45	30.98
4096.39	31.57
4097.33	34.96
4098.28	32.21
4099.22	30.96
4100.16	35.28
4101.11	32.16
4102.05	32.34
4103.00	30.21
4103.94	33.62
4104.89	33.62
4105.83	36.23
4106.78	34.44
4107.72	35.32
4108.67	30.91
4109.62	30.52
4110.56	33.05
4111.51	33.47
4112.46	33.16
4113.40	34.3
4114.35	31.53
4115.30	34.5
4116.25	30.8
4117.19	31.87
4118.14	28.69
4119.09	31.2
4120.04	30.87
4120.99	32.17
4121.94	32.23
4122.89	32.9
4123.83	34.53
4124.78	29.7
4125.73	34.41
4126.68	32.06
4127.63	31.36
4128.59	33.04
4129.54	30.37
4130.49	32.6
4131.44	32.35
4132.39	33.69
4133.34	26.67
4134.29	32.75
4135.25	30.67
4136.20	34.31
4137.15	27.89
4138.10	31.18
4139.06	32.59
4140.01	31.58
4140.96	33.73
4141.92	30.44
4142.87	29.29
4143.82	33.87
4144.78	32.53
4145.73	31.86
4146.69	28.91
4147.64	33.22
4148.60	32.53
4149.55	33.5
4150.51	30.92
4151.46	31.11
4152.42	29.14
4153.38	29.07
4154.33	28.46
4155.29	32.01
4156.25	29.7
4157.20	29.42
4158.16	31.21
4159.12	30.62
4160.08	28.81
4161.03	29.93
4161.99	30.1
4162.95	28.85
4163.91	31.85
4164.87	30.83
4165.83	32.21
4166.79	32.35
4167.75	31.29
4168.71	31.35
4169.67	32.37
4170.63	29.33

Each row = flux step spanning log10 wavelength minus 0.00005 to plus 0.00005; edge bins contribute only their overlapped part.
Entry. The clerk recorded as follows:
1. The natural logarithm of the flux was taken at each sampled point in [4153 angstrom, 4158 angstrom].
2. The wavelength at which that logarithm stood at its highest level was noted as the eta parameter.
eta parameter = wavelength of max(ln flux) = 4155.29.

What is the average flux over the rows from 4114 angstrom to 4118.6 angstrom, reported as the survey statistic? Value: 31.5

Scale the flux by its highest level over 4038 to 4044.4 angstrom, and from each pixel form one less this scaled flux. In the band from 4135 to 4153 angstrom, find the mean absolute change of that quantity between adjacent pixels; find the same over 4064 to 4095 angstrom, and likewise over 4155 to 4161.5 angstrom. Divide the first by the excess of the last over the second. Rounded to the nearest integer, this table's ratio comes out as -2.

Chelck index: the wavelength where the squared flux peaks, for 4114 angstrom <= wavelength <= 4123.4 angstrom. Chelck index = 4115.30 angstrom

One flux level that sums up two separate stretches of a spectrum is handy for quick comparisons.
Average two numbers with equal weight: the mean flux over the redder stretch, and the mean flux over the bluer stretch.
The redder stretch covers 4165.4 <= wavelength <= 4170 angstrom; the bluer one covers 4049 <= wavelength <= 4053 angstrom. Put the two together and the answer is 33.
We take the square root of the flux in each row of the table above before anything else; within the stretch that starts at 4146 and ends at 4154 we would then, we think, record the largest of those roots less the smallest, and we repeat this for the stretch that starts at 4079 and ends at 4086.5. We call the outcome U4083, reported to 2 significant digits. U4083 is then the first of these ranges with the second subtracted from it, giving -0.14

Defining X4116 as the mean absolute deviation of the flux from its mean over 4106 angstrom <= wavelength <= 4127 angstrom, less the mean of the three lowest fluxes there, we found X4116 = -28.2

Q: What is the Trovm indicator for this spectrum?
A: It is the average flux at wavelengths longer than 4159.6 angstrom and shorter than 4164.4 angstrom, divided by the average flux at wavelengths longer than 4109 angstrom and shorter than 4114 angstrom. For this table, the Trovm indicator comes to 0.91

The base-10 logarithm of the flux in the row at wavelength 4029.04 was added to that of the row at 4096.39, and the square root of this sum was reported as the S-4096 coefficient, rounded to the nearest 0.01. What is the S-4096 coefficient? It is 1.76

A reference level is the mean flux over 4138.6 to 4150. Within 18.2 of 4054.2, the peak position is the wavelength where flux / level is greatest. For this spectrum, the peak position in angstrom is 4058.83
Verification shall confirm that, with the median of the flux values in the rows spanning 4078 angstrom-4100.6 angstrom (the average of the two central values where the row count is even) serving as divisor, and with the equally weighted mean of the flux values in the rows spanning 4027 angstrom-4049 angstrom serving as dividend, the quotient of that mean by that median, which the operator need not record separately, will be 1.07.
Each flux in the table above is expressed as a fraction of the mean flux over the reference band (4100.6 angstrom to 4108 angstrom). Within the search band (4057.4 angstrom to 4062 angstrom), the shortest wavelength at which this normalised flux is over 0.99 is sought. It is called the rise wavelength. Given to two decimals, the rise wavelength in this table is 4057.90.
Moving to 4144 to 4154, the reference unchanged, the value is 4147.64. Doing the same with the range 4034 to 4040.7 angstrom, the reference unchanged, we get 4034.61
